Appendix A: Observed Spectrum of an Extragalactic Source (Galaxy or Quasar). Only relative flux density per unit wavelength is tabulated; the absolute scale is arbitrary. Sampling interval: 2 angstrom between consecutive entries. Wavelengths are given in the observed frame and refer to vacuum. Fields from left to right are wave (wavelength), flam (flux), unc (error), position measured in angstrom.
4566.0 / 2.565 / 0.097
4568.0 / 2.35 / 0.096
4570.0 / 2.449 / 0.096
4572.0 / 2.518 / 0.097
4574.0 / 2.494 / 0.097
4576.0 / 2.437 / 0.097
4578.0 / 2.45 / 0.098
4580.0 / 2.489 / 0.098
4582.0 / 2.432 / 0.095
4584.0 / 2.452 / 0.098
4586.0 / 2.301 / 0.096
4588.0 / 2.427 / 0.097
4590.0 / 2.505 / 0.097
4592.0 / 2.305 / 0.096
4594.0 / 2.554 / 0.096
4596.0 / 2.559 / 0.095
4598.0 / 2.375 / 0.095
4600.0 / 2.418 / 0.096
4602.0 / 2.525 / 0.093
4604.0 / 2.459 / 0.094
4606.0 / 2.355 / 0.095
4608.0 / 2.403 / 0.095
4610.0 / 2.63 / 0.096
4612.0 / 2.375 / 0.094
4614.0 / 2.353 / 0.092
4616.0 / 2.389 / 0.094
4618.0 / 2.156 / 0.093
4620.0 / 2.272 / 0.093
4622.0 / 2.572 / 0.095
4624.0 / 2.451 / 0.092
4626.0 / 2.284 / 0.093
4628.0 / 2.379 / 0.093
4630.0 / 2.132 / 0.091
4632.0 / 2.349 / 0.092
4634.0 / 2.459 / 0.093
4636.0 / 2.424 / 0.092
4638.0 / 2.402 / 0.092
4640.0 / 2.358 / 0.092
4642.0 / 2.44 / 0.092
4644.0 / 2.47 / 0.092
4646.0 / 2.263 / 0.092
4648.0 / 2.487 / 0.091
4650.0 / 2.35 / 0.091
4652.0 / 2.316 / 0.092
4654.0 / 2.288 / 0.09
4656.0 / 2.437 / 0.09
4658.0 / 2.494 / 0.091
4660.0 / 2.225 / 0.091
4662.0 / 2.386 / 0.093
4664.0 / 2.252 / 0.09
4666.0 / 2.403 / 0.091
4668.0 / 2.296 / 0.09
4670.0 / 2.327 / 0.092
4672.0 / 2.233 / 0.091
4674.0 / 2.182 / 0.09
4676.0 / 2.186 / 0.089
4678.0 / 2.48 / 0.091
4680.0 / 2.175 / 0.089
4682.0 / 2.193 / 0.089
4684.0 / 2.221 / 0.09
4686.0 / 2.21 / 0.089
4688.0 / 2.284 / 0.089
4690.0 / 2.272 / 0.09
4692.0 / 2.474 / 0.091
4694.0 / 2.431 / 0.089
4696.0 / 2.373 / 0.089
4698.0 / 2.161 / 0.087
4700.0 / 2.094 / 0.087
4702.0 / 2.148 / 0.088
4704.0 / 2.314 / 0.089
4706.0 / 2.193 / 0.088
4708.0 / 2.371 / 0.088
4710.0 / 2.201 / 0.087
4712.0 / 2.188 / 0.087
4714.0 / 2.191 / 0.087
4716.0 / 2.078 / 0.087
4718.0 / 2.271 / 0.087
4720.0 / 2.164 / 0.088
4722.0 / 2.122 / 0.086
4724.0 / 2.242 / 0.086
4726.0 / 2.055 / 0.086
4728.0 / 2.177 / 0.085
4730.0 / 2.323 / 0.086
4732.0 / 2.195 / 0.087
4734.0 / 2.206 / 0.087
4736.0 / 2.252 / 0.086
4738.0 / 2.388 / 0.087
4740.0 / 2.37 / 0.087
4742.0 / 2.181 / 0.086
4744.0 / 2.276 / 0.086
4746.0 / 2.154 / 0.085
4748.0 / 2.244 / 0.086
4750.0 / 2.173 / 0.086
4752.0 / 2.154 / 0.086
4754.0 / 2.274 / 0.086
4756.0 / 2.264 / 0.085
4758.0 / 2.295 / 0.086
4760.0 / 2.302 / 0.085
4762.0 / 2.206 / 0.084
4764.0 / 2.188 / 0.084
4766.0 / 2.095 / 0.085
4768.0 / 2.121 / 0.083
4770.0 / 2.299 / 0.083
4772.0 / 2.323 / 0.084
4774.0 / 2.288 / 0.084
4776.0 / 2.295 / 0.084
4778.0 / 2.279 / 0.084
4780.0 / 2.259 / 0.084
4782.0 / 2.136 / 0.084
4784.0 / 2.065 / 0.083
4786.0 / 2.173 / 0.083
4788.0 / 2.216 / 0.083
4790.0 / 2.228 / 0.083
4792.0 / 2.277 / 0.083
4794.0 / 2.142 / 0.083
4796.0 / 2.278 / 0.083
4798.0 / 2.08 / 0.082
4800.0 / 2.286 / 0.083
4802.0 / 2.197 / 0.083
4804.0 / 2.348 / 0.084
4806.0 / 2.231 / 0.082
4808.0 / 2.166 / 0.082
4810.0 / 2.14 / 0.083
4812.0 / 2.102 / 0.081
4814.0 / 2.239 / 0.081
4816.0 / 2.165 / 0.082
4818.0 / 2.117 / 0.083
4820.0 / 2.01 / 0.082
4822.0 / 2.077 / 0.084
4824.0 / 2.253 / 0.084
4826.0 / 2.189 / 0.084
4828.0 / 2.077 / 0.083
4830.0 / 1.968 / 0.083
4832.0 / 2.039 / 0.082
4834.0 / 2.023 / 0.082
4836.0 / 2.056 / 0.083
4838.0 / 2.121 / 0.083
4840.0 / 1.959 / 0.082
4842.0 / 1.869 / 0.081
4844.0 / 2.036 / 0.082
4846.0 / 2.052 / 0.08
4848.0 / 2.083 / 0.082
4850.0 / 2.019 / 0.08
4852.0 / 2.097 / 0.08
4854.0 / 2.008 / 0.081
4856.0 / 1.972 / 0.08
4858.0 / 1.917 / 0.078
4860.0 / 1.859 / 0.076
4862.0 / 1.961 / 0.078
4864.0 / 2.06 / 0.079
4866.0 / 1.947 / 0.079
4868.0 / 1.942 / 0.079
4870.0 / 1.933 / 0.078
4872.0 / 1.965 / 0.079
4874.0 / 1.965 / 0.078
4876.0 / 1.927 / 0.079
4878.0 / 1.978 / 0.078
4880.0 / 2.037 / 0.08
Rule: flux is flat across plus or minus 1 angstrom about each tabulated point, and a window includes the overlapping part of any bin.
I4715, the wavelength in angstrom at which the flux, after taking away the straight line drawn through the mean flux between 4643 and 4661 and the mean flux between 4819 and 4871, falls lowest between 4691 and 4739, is 4700.0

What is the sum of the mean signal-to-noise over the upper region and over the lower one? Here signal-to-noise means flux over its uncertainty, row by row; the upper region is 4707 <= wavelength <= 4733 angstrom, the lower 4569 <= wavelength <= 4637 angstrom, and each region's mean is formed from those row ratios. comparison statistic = 50.8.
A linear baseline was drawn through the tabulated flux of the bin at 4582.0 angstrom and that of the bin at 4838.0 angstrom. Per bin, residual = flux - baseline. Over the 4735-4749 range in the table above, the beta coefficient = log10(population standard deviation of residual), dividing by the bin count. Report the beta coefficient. -1.10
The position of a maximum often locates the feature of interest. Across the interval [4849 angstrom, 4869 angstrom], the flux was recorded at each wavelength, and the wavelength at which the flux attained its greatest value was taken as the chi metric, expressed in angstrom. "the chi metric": 4852.0 angstrom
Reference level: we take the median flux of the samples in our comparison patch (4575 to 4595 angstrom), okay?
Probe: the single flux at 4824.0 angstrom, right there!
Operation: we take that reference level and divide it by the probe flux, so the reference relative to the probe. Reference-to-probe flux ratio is 1.08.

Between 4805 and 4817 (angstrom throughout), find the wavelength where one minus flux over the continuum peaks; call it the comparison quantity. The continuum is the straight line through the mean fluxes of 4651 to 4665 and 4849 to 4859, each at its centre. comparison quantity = 4812.0 angstrom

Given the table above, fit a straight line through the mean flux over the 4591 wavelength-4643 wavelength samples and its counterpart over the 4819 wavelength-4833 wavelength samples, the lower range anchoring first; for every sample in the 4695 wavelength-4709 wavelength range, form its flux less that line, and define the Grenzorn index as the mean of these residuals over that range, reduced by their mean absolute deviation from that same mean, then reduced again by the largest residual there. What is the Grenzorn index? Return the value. -0.24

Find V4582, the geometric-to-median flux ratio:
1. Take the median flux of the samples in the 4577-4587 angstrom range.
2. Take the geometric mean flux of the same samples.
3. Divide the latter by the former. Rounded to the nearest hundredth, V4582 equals 0.99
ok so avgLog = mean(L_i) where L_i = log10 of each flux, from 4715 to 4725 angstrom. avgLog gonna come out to 0.337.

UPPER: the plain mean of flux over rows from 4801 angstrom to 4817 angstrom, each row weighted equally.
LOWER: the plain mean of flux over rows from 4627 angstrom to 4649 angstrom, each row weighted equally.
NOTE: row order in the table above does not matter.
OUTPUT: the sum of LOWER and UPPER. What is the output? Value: 4.58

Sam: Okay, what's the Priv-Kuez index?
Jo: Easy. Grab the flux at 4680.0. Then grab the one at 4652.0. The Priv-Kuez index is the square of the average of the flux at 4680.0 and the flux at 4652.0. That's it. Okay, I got 5.0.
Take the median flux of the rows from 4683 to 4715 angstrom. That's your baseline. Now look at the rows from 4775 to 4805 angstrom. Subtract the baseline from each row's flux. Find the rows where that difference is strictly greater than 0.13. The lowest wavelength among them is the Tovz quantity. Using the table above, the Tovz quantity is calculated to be 4804.0 angstrom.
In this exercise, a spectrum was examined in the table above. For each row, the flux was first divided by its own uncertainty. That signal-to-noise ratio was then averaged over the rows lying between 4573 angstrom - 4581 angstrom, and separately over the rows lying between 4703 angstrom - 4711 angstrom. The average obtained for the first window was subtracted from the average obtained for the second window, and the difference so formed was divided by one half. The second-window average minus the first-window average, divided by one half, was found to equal 1.0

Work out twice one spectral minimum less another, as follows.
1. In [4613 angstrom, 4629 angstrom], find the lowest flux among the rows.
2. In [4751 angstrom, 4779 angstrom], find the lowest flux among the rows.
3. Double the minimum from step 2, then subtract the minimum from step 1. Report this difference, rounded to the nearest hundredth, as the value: 2.03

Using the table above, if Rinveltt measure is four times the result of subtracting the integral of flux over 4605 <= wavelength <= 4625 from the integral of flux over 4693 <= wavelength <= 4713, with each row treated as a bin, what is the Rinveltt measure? -12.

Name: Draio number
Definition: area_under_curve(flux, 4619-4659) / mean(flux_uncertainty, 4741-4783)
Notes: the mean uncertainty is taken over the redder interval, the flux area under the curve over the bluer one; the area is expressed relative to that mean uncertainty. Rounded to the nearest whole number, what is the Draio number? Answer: 1124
